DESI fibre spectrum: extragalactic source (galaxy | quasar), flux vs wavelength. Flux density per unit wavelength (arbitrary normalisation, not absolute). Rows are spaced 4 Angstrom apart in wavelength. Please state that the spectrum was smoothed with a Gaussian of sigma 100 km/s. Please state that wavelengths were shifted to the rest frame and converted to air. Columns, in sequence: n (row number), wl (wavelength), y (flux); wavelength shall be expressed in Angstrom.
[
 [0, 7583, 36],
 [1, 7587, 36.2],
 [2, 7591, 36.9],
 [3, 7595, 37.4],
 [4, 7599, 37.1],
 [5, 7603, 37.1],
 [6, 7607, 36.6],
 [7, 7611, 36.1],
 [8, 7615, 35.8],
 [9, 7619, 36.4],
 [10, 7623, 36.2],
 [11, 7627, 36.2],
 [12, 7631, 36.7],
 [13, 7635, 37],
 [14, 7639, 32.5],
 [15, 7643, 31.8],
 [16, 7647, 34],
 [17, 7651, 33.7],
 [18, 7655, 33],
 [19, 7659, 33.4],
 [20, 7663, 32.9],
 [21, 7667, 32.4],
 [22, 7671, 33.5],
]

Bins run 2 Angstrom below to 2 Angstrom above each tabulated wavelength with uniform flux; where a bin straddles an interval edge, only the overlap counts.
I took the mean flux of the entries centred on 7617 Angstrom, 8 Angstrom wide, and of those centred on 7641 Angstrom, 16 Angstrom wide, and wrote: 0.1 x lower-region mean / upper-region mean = 0.107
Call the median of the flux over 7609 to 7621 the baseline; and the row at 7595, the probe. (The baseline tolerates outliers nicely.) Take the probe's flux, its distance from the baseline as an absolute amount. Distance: 1.3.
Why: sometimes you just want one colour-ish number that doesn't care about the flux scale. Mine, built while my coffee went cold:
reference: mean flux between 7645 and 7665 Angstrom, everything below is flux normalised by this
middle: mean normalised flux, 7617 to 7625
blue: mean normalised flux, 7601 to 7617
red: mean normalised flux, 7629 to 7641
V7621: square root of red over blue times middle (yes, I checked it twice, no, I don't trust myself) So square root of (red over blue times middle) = 1.03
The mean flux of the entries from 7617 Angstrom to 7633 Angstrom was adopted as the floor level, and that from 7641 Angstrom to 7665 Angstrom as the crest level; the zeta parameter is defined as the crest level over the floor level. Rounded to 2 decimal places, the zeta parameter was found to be 0.91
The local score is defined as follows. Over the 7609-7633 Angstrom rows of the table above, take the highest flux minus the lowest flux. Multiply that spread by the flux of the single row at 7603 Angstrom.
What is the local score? 33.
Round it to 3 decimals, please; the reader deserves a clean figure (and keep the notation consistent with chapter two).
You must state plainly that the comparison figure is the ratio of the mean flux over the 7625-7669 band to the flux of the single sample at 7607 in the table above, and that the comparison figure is 0.928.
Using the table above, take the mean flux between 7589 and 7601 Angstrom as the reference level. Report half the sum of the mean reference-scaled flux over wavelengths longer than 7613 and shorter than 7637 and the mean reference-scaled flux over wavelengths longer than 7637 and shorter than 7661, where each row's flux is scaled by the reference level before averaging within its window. 0.935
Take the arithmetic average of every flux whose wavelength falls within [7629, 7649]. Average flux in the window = 34.4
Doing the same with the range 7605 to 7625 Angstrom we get 36.2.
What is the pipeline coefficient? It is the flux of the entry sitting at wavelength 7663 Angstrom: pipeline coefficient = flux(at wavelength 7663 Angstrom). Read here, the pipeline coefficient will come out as 32.9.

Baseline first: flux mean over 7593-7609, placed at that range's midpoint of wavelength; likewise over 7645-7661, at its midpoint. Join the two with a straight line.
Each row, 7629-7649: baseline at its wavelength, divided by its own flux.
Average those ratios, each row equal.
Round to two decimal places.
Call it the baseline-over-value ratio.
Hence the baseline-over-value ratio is 1.01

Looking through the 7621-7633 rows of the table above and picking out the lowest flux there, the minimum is 36.2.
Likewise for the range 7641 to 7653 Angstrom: 31.8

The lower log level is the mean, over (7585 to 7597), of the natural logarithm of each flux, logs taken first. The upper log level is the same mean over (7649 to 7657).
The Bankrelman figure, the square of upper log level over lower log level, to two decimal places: 0.95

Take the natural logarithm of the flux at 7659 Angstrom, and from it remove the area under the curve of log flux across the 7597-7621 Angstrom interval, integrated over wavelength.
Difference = -82.8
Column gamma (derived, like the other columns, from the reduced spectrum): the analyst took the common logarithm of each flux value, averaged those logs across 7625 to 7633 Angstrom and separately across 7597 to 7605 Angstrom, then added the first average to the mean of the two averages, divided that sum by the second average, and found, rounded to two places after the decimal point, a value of 1.99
